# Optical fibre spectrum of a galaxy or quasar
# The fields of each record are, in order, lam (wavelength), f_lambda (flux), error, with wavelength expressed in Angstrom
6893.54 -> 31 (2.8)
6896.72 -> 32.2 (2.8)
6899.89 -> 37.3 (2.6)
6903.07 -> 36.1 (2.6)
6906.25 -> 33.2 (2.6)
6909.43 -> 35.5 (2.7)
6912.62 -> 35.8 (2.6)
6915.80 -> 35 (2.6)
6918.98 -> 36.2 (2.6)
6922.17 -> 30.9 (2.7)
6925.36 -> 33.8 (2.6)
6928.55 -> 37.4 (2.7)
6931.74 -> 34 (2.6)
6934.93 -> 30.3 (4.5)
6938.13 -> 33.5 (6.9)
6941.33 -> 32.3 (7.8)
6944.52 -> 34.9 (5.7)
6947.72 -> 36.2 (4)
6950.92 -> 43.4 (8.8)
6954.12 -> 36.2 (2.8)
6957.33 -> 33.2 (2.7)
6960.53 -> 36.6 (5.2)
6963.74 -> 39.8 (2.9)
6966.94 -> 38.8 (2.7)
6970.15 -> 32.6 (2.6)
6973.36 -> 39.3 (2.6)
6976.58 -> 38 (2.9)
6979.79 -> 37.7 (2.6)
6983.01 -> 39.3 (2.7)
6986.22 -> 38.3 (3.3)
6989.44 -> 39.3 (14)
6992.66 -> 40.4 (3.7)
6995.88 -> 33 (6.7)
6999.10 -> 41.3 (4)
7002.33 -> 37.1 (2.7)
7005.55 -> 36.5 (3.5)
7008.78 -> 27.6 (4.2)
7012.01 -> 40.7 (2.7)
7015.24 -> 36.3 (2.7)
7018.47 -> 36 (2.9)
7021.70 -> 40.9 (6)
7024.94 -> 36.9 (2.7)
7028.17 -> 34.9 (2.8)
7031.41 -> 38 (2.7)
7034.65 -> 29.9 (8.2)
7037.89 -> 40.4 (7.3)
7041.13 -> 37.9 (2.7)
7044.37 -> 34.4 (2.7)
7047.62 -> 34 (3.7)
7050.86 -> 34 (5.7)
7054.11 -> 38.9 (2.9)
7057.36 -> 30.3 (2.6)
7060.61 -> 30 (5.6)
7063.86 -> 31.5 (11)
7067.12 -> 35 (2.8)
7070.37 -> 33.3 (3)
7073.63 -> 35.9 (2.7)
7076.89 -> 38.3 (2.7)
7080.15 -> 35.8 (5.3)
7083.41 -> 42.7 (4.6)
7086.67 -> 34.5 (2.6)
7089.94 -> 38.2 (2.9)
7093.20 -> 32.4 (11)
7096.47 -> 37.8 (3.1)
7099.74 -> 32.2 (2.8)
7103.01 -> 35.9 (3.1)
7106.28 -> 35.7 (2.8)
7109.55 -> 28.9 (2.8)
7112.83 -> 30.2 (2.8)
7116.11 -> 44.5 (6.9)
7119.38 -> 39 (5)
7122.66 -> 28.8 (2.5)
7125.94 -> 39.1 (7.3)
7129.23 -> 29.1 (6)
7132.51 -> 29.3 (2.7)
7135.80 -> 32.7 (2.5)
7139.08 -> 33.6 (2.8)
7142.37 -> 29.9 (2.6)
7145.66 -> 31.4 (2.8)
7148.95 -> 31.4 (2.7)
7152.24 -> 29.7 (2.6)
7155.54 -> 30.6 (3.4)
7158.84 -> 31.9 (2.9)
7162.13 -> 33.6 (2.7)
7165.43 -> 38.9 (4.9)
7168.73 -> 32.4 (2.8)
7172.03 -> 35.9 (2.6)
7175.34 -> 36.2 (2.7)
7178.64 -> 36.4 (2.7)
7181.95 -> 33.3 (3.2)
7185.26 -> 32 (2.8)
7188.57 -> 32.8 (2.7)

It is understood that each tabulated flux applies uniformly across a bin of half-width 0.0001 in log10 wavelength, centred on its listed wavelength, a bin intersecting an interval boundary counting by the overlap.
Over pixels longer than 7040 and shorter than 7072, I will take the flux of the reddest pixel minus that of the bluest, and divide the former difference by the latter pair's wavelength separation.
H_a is -0.16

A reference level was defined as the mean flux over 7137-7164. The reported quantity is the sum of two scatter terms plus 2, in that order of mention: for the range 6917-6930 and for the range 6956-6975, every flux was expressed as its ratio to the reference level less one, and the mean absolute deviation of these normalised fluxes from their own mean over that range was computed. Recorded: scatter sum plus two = 2.15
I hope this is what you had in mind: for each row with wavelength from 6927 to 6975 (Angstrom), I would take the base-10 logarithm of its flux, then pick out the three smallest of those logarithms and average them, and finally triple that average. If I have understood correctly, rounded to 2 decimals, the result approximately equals 4.50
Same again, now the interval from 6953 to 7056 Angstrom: 4.43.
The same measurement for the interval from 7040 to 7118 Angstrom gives 4.42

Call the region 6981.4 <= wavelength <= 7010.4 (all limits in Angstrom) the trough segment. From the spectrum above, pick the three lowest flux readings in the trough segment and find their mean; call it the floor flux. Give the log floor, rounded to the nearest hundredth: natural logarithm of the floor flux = 3.48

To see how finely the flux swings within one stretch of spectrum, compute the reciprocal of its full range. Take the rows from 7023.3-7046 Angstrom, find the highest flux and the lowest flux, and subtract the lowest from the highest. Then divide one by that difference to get 0.095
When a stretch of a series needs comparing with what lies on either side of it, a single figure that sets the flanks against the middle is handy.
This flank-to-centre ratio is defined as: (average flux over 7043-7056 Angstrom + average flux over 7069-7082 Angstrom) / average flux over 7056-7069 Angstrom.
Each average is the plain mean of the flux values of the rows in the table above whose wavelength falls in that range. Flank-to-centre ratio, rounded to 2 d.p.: 2.24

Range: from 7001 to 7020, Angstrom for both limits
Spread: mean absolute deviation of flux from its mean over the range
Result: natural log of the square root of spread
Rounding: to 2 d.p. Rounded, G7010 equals 0.50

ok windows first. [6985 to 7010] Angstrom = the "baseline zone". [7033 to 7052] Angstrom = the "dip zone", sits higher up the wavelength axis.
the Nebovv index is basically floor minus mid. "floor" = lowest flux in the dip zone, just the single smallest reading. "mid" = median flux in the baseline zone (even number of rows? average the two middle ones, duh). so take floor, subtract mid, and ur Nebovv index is -8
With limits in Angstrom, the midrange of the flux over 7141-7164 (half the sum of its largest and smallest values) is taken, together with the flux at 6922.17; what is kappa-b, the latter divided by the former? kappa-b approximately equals 0.98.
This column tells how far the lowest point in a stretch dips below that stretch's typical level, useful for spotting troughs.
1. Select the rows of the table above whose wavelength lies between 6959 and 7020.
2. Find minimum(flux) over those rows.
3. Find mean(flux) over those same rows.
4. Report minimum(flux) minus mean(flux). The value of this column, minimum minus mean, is -9.7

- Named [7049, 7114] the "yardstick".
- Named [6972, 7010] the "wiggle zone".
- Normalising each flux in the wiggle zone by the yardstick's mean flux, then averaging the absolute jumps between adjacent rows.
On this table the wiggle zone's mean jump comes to 0.094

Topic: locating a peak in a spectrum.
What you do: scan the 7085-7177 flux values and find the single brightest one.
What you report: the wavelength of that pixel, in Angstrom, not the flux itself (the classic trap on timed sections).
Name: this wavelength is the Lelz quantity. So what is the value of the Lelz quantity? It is 7116.11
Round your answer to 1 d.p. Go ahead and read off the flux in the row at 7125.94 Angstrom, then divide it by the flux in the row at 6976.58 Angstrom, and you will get 1.0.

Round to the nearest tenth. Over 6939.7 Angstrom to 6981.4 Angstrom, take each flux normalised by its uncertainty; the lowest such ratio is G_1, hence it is 4.1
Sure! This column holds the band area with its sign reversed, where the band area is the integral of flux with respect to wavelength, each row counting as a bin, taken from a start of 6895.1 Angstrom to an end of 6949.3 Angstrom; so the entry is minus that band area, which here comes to -1864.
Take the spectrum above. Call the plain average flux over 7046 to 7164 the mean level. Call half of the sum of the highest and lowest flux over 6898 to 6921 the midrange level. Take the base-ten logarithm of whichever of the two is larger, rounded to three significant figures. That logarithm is 1.55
